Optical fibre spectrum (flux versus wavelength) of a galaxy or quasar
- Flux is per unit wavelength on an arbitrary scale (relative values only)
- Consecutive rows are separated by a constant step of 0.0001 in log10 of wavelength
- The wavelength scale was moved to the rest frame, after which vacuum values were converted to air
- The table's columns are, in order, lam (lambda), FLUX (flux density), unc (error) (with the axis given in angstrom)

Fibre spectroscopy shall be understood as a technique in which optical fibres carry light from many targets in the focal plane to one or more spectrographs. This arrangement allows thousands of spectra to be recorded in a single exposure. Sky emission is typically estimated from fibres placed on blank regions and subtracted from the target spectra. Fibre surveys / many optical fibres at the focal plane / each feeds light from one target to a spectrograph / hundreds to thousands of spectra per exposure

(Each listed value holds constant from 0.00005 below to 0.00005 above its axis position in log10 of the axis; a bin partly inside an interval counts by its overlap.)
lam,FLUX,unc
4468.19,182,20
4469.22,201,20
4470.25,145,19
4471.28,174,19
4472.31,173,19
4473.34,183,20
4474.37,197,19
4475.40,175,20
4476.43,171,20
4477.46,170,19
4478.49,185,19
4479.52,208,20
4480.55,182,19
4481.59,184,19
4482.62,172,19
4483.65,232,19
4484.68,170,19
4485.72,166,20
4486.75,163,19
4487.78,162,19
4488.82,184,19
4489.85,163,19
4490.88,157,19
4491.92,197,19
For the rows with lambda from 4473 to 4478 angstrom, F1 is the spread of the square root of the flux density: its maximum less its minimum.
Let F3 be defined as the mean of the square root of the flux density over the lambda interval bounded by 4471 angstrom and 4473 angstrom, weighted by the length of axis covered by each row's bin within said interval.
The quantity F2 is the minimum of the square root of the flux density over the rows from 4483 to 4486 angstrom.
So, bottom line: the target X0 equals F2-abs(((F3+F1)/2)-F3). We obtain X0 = 6.78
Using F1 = 1.0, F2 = 12.9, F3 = 13.2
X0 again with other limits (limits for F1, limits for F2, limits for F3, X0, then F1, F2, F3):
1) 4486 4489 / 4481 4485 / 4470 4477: 6.85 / 0.8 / 13.0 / 13.2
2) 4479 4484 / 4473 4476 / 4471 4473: 7.69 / 2.1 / 13.2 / 13.2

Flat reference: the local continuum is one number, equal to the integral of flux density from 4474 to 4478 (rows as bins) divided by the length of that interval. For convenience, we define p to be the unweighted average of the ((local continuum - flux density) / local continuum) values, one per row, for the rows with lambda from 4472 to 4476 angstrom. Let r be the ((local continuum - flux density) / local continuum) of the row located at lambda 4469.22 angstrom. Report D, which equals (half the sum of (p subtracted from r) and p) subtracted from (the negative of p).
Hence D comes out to 0.089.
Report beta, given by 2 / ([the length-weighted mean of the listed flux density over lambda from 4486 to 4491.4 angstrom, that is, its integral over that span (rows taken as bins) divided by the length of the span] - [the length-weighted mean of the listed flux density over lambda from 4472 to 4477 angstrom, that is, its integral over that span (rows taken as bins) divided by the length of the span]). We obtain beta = -0.1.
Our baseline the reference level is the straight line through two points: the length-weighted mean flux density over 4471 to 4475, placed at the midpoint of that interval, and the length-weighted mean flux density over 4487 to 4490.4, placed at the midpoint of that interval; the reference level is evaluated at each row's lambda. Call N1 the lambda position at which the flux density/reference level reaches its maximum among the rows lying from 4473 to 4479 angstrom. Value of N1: 4474.37 angstrom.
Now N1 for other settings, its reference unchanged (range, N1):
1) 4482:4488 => 4483.65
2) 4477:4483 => 4479.52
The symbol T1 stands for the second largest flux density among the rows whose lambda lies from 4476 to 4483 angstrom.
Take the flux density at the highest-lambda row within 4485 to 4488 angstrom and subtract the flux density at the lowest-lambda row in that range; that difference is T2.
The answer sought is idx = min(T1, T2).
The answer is -4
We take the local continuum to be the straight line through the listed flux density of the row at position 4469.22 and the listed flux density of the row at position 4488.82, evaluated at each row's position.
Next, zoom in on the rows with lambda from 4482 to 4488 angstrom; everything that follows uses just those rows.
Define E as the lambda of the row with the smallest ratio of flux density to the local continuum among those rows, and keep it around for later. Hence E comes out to 4487.78 angstrom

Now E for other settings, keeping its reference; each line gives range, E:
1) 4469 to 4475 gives 4470.25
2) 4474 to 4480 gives 4477.46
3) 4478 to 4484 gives 4482.62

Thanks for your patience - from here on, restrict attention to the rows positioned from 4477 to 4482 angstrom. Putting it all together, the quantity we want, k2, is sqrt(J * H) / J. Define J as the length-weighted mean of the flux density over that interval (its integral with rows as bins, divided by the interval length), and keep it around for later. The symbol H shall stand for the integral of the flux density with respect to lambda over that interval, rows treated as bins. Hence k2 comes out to 2.24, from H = 929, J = 186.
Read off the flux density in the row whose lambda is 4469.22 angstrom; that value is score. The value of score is 201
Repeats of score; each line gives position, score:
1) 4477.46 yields 170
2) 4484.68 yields 170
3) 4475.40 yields 175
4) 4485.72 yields 166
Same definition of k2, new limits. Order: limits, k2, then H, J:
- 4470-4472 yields 1.41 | 325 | 163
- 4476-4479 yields 1.73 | 527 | 176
